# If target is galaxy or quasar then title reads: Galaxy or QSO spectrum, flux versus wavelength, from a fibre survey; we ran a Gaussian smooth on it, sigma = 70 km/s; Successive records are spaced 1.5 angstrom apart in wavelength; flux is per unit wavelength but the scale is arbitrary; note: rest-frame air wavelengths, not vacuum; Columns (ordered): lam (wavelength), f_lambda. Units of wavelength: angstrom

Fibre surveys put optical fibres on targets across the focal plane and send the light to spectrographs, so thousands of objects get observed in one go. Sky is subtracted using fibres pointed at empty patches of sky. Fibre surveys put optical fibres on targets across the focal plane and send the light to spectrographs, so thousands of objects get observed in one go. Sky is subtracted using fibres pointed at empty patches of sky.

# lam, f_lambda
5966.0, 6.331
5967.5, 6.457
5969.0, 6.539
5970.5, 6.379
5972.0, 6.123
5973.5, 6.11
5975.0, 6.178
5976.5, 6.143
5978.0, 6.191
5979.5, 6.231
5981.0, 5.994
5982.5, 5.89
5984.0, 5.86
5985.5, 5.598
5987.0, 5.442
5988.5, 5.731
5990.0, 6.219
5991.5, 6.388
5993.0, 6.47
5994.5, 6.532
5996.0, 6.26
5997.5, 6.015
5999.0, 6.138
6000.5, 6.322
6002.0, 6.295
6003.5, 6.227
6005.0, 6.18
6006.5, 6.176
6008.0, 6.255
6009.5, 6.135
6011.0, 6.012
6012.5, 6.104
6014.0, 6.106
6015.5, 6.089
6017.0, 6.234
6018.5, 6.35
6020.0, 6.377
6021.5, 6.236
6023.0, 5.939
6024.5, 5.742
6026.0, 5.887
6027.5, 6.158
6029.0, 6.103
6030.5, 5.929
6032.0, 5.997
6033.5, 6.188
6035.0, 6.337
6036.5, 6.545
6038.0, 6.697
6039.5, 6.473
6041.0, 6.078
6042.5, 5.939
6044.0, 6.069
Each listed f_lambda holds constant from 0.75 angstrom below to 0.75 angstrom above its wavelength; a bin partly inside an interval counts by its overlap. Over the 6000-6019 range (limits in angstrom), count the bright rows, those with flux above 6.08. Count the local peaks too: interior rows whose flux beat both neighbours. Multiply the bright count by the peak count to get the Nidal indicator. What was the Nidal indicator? 24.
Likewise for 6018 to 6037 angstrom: 16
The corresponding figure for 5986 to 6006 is 20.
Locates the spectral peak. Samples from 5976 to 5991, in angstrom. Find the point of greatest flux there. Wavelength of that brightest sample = 5979.5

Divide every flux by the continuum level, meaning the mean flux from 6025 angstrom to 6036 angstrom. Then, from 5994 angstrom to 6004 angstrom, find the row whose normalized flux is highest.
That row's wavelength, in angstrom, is 5994.5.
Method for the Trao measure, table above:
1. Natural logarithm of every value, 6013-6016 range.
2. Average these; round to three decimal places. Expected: 1.808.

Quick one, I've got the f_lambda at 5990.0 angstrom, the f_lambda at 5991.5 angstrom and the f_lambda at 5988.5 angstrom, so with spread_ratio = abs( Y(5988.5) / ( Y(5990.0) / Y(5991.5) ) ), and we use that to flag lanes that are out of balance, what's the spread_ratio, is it 5.89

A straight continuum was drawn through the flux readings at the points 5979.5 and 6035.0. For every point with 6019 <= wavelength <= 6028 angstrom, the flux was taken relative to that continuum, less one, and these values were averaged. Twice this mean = -0.08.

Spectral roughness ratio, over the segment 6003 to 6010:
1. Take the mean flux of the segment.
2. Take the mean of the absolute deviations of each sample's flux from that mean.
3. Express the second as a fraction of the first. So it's 0.006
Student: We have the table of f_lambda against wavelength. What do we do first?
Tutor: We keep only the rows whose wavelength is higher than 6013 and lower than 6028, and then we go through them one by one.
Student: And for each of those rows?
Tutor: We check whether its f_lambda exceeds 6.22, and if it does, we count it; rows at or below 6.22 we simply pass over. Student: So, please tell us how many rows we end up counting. 4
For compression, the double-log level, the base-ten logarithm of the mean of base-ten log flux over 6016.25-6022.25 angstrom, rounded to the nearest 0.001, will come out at -0.097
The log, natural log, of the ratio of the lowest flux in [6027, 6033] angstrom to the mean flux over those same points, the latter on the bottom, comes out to -0.020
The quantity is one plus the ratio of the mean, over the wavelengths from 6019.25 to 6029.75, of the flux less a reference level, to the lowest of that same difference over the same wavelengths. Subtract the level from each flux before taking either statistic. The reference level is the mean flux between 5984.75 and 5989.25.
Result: 4.1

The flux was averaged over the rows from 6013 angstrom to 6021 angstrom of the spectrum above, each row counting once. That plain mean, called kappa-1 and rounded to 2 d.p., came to 6.23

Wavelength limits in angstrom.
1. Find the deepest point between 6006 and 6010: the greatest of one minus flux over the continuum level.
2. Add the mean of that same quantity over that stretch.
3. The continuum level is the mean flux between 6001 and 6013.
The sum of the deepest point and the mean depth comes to 0.004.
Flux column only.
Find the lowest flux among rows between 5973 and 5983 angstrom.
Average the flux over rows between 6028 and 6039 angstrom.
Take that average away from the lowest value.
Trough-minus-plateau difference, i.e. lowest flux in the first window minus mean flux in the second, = -0.37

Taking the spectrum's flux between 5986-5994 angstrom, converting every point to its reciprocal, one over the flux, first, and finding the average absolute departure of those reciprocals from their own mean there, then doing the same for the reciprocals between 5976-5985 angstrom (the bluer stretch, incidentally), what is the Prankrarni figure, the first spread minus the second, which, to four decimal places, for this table 0.0067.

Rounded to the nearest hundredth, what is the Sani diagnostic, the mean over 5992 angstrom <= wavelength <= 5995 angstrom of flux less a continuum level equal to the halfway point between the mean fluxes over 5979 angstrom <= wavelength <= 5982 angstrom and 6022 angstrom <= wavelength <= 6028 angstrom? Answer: 0.48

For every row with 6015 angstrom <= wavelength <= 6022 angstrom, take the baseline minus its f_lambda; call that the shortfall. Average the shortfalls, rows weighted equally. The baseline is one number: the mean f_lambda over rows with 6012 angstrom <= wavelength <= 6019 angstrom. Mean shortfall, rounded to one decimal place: -0.1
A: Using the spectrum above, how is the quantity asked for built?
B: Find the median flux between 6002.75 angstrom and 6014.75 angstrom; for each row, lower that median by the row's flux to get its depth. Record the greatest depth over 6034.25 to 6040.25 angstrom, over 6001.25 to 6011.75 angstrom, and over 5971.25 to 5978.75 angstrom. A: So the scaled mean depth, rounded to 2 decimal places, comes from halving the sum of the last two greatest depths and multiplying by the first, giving -0.02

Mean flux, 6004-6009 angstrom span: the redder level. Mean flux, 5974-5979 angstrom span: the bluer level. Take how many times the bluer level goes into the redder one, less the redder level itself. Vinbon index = -5.20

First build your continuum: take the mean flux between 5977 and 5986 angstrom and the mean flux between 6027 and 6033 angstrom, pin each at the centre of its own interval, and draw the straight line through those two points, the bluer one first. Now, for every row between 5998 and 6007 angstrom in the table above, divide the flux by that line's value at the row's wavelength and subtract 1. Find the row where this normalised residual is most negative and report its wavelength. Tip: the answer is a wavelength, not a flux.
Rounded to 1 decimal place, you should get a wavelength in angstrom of 5999.0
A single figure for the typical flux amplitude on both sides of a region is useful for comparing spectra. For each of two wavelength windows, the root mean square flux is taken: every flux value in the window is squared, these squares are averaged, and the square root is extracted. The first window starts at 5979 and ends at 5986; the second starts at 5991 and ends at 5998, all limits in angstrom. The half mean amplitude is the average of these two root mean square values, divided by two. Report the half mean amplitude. 3.06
